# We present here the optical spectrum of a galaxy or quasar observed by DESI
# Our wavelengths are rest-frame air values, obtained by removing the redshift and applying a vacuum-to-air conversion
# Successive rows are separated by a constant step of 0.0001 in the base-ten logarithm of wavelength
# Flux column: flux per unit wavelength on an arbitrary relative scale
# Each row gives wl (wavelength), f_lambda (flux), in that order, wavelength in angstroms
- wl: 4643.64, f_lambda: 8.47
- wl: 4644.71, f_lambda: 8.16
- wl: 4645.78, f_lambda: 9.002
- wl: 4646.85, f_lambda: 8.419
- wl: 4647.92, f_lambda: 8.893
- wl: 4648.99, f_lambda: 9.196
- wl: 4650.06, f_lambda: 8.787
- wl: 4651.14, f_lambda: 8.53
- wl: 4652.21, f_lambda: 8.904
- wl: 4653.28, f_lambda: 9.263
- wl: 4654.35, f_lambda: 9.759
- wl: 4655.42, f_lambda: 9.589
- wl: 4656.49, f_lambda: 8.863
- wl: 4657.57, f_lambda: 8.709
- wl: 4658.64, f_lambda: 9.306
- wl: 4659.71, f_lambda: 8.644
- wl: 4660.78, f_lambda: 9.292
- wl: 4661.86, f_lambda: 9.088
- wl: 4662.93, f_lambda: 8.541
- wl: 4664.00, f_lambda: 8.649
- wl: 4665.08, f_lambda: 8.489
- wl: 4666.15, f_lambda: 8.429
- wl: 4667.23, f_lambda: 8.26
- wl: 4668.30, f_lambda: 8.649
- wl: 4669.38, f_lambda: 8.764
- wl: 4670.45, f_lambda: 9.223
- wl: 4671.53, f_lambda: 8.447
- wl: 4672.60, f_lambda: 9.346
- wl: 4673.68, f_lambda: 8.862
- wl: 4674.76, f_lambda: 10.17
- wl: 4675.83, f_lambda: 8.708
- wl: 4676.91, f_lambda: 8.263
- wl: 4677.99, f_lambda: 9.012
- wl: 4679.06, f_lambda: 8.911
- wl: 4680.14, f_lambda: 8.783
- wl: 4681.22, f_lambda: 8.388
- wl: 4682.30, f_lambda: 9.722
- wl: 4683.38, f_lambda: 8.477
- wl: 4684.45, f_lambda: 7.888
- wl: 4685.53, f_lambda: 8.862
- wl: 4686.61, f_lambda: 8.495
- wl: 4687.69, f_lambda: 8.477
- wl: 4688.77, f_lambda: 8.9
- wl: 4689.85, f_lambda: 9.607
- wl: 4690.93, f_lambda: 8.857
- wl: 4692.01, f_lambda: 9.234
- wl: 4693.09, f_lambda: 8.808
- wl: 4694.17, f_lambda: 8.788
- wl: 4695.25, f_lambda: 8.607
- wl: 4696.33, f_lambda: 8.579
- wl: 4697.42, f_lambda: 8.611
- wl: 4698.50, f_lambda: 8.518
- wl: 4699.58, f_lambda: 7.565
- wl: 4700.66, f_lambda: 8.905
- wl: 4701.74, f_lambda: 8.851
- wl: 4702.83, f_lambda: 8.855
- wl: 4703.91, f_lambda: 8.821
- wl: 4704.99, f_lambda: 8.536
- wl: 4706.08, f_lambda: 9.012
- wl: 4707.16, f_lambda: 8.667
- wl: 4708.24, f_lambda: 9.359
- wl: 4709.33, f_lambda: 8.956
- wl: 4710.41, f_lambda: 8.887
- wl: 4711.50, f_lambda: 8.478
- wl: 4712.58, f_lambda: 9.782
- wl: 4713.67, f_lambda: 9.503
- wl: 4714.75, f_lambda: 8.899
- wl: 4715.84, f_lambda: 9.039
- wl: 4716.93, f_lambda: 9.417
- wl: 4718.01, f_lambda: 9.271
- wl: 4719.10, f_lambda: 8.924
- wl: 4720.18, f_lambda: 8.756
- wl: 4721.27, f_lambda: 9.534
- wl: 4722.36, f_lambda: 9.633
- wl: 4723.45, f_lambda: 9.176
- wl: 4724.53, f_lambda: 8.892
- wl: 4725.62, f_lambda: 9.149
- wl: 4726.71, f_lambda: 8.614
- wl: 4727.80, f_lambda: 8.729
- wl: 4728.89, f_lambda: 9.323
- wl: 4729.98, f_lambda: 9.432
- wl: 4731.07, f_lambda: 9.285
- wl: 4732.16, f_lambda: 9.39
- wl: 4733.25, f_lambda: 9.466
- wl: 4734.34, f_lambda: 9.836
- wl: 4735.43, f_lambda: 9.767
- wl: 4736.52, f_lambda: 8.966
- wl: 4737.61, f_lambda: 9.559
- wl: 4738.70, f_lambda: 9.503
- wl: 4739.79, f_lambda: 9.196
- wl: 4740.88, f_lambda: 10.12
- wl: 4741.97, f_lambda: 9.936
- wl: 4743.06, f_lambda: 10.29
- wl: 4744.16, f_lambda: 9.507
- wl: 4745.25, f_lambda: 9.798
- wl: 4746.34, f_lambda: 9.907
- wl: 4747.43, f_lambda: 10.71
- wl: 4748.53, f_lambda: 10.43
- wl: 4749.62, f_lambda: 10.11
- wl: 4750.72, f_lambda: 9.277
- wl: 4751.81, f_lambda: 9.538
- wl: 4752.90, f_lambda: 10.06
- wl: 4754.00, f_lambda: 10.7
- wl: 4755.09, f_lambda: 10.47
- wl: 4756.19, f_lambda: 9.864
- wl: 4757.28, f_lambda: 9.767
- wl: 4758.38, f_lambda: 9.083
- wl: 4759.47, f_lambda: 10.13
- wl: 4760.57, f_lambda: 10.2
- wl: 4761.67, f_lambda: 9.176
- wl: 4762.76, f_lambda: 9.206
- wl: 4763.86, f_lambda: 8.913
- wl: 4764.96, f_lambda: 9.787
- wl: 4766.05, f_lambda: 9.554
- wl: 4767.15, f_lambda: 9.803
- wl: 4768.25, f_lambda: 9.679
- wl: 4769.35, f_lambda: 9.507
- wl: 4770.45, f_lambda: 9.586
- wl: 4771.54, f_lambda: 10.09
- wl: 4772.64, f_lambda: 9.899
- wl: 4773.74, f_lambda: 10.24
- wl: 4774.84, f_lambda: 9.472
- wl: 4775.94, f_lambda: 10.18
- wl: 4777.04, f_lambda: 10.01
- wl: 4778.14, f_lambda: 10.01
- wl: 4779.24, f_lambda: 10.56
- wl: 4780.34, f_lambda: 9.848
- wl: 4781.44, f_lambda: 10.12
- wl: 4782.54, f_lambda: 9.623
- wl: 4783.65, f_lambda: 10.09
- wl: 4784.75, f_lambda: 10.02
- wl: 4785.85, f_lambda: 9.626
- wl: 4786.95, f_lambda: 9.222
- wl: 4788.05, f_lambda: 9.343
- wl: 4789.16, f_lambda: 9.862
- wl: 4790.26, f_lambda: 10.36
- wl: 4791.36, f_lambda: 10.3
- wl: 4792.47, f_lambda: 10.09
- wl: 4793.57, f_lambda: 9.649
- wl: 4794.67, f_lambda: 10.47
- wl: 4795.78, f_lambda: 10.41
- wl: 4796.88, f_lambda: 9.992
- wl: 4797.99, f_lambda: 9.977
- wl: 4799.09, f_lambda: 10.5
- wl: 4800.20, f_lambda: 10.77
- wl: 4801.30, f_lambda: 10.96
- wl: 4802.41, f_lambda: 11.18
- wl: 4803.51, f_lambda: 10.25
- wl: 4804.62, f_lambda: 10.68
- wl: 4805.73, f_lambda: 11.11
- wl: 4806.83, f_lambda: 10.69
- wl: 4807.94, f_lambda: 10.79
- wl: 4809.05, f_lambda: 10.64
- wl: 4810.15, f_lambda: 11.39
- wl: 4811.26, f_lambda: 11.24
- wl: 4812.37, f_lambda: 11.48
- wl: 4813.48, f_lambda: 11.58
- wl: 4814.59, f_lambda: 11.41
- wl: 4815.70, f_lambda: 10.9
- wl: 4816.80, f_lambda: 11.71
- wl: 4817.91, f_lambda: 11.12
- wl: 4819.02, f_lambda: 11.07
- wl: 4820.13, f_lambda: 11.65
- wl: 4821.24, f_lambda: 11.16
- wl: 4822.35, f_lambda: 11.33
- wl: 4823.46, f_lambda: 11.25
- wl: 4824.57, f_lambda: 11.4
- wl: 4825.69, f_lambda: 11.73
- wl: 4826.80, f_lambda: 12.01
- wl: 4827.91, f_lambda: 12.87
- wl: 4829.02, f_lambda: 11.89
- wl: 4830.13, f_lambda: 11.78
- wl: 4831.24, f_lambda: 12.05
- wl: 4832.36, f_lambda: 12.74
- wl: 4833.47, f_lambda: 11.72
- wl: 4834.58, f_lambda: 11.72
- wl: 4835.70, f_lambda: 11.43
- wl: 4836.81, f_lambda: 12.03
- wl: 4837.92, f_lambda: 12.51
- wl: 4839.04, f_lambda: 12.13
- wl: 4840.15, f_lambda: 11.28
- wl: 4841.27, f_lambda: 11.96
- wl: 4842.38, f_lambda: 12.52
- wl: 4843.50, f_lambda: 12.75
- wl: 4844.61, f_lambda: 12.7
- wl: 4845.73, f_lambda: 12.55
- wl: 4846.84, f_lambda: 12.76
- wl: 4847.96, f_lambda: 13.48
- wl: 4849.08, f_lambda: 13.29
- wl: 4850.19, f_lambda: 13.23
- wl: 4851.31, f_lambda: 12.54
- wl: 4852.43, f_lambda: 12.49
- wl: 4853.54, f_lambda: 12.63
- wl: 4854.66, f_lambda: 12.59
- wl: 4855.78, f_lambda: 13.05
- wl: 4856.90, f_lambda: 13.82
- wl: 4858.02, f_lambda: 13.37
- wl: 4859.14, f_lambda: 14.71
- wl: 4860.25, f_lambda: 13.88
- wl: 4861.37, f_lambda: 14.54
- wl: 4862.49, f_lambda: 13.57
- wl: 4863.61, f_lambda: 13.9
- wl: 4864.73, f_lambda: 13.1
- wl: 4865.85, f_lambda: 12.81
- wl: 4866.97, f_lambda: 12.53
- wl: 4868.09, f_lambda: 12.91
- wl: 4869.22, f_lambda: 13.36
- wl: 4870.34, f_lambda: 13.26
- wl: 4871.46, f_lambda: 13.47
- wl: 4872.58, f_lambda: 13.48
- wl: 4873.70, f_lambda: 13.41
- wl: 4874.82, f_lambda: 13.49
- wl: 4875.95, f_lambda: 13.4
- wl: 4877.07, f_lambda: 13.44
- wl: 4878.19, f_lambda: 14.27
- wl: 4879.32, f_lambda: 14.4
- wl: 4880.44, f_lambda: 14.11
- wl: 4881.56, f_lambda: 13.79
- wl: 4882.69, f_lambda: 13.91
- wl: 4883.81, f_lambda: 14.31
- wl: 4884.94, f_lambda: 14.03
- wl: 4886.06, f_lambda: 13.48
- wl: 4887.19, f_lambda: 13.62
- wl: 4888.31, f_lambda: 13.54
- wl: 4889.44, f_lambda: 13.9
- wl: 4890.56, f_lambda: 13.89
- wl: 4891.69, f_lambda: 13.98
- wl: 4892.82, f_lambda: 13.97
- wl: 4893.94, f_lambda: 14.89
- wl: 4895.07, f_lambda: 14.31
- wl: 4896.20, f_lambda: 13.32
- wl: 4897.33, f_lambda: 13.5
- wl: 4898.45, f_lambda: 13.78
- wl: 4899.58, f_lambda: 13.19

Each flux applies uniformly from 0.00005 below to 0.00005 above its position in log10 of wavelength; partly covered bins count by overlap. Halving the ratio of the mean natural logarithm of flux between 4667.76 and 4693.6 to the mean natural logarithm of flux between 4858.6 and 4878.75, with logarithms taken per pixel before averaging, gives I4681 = 0.419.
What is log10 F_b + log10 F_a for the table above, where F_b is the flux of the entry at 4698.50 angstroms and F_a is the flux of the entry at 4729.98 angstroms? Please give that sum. 1.90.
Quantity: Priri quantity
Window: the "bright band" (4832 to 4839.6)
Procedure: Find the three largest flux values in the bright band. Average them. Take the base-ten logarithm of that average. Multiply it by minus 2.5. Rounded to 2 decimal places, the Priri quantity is -2.74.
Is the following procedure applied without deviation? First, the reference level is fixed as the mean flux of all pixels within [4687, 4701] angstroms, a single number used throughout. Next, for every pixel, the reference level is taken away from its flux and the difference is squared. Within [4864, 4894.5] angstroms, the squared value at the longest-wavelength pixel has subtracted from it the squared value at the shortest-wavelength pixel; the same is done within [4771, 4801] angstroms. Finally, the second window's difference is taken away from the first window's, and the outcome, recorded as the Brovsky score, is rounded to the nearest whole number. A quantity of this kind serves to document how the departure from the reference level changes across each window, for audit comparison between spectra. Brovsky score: 17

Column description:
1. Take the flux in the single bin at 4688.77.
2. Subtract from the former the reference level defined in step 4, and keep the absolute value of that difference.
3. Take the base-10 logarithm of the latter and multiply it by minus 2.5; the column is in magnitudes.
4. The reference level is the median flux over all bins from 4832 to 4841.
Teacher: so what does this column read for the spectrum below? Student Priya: -1.18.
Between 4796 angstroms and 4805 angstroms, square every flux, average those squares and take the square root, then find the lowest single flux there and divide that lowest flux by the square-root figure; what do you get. 0.946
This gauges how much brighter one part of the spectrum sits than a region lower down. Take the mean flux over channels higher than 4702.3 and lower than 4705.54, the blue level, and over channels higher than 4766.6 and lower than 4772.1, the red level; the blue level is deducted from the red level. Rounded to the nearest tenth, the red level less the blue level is 1.0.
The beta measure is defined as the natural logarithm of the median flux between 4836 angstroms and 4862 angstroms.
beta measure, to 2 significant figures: 2.5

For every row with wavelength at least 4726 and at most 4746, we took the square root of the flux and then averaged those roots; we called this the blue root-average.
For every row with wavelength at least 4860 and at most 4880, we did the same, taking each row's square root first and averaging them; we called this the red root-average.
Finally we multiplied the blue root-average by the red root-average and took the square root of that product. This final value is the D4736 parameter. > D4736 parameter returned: 3.36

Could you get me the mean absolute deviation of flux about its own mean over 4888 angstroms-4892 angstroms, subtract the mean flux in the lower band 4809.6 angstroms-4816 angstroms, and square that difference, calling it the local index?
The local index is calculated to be 125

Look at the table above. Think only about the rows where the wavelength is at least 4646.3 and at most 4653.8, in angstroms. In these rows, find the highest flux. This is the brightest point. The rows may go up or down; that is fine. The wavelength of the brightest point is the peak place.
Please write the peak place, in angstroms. 4653.28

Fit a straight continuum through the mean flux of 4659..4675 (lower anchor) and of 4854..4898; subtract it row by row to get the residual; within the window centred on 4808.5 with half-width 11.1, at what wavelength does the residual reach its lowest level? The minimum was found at 4797.99 angstroms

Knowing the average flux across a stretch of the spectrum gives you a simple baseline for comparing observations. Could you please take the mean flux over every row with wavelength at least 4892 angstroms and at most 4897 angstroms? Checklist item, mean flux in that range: 14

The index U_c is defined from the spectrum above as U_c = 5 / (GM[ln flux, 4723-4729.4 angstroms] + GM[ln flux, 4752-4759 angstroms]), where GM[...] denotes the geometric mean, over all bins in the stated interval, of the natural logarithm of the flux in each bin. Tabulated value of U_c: 1.11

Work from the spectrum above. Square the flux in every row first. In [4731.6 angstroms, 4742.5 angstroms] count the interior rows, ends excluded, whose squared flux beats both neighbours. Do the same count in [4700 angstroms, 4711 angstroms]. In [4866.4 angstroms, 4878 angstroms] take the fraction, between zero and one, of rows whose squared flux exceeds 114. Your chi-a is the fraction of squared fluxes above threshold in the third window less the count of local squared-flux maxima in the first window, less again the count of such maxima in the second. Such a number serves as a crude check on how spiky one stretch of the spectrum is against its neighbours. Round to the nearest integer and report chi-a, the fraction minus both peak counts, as -5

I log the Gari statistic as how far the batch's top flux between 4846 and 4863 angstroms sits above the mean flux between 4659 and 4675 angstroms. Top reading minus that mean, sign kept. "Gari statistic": 5.9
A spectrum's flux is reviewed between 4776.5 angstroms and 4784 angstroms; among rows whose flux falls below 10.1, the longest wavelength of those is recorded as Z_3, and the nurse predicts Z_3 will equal 4783.65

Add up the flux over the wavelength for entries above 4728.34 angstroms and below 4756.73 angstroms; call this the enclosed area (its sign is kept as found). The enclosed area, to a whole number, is 278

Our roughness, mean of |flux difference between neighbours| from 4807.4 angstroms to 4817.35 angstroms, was 0.36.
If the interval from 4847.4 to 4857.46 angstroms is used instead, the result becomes 0.30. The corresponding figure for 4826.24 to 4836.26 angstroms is 0.53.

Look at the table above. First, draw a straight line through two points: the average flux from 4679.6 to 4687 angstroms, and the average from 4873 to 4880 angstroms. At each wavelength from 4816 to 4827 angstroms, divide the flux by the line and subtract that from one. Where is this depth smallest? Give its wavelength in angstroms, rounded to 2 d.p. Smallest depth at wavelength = 4826.80 angstroms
